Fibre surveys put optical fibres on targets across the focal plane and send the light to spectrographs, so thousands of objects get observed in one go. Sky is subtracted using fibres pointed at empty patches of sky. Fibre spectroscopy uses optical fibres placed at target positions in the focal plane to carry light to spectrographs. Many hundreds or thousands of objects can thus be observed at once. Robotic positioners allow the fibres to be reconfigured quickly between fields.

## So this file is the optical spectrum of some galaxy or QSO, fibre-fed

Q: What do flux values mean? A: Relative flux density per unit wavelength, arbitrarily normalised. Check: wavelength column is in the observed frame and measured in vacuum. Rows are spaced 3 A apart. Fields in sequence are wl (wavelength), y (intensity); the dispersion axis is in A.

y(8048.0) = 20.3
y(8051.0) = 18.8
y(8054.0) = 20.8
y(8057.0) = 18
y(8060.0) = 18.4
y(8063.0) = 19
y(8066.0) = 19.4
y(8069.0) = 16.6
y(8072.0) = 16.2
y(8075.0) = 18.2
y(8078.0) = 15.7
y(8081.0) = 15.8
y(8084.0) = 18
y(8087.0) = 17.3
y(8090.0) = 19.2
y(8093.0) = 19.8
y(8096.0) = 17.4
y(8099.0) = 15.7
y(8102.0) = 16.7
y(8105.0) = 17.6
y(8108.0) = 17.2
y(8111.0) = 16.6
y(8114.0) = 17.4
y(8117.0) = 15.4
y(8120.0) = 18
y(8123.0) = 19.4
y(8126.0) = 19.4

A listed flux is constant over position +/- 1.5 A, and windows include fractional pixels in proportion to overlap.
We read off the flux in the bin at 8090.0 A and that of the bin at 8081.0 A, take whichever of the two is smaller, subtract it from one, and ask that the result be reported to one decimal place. -14.8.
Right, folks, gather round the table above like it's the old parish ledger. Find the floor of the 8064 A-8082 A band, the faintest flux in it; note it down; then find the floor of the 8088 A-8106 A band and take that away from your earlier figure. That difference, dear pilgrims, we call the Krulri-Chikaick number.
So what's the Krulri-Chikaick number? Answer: 0.00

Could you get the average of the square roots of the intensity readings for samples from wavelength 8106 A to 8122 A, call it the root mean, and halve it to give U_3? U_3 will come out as 2.06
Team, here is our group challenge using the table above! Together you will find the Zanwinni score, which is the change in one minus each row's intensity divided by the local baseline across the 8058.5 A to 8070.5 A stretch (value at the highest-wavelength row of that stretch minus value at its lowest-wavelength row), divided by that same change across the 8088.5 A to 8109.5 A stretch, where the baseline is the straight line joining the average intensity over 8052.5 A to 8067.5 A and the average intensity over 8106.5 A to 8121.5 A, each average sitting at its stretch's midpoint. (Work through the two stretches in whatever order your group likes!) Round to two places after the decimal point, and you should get 1.09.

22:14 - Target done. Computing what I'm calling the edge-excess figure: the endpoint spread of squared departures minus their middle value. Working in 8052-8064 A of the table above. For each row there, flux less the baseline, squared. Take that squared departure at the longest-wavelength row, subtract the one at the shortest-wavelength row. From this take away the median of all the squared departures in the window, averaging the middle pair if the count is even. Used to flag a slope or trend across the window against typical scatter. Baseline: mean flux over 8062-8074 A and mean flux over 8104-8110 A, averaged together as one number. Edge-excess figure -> -10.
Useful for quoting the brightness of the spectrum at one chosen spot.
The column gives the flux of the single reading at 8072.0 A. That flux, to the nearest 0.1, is 16.2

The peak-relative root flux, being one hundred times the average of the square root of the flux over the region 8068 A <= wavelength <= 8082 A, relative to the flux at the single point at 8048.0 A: 20.0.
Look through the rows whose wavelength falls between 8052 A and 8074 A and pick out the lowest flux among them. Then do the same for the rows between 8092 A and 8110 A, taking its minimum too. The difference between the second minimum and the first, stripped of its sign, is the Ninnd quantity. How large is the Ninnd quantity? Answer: 0.50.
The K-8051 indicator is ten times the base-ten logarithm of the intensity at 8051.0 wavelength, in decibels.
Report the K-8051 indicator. 12.7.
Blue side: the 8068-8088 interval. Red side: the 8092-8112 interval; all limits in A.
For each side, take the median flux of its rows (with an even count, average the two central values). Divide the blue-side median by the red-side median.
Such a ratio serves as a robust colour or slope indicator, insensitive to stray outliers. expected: 0.97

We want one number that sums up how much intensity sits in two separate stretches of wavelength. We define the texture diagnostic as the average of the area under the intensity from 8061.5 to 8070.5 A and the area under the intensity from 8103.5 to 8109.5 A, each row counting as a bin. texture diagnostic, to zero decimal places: 135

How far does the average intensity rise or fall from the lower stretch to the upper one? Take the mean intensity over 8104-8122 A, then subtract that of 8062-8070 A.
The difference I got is -1.3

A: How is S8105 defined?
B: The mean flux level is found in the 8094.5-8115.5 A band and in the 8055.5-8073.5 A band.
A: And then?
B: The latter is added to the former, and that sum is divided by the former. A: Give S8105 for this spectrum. 2.06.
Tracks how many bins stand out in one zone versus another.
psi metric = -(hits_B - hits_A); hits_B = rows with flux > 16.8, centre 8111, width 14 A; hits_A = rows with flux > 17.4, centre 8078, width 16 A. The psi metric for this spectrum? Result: -1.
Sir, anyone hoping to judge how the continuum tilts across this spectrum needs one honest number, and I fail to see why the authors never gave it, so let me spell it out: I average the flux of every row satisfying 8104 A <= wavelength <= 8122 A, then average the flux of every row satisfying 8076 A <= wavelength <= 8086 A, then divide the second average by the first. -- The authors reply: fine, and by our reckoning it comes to 0.97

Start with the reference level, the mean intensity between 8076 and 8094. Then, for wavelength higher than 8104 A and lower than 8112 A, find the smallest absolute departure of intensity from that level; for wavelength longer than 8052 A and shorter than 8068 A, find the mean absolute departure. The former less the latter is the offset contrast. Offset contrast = -1.5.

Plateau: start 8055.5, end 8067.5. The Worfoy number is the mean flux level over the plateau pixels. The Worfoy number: 18.7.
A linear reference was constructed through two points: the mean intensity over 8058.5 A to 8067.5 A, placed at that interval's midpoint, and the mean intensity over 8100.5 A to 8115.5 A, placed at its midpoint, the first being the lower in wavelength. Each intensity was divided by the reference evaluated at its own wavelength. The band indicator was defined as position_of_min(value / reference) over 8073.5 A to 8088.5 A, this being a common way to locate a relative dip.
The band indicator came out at 8078.0 A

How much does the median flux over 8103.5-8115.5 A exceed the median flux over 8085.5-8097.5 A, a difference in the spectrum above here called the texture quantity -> -1.0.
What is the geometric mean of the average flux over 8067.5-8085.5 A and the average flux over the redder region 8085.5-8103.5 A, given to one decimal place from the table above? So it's 17.2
